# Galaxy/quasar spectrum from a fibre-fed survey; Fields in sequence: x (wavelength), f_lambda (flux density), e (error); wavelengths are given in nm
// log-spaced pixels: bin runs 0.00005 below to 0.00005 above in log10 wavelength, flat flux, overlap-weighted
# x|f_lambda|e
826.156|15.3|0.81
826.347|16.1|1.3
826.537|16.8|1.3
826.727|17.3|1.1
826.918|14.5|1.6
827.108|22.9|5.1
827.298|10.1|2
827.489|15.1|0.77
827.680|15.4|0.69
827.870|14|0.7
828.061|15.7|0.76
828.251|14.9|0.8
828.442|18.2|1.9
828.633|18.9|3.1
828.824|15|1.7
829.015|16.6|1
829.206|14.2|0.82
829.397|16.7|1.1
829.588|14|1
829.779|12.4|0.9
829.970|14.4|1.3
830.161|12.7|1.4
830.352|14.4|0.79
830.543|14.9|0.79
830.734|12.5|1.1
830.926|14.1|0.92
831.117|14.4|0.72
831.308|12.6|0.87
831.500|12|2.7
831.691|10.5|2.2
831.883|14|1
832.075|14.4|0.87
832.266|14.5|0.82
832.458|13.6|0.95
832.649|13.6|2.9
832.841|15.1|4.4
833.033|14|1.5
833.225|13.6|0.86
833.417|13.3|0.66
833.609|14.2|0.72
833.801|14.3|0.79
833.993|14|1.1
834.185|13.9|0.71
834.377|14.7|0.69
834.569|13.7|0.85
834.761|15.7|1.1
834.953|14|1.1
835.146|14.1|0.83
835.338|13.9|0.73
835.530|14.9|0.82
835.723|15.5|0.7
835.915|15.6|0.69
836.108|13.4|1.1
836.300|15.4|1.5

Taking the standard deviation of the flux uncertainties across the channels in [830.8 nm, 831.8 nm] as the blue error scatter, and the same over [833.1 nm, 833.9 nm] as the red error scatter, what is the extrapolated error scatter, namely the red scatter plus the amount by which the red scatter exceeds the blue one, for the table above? -0.7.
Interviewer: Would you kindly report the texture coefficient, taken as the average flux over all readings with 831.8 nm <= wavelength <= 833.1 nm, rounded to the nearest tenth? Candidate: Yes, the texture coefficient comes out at 14.2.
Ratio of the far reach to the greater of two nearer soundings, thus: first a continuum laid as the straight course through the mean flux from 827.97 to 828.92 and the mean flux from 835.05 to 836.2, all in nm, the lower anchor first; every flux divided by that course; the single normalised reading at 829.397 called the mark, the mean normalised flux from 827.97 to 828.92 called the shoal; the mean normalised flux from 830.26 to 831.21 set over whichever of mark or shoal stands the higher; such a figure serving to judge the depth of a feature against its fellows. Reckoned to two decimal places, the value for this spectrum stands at 0.86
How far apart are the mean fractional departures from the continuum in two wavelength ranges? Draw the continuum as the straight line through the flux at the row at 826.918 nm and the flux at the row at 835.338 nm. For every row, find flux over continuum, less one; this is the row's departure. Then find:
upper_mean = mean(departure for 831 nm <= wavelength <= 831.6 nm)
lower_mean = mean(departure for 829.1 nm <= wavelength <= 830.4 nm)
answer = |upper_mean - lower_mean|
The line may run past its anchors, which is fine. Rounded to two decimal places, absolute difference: 0.07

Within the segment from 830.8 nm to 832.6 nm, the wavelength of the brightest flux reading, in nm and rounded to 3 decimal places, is 832.266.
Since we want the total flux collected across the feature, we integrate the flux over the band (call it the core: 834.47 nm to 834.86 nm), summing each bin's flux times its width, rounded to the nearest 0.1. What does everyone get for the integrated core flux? 5.7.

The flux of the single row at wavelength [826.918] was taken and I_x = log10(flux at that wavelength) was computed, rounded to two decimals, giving 1.16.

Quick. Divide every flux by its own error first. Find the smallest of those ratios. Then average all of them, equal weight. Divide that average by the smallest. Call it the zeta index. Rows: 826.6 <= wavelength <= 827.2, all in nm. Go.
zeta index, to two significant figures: 2.2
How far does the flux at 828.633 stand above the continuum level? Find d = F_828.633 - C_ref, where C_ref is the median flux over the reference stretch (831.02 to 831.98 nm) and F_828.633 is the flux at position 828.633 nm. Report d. 6.3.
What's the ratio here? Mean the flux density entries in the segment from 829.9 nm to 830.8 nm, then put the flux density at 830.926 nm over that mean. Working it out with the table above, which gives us 1.02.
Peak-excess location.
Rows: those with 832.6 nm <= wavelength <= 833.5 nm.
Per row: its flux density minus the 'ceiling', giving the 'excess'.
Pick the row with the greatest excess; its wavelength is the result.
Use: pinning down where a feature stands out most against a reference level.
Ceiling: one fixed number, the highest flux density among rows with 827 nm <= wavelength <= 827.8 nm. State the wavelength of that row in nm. 832.841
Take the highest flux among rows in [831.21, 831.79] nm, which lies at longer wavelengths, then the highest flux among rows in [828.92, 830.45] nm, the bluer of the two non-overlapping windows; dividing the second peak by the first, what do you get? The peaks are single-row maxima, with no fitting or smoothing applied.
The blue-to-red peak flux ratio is 1.3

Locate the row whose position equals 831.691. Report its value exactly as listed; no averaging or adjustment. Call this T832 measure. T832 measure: 10.5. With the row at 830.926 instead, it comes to 14.1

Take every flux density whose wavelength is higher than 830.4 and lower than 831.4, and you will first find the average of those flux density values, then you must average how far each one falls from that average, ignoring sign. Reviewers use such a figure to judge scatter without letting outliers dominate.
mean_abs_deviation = 0.92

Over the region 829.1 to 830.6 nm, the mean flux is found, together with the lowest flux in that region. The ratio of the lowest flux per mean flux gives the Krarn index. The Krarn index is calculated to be 0.87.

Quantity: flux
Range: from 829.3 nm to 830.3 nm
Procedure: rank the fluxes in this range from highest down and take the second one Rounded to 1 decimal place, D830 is 14.4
